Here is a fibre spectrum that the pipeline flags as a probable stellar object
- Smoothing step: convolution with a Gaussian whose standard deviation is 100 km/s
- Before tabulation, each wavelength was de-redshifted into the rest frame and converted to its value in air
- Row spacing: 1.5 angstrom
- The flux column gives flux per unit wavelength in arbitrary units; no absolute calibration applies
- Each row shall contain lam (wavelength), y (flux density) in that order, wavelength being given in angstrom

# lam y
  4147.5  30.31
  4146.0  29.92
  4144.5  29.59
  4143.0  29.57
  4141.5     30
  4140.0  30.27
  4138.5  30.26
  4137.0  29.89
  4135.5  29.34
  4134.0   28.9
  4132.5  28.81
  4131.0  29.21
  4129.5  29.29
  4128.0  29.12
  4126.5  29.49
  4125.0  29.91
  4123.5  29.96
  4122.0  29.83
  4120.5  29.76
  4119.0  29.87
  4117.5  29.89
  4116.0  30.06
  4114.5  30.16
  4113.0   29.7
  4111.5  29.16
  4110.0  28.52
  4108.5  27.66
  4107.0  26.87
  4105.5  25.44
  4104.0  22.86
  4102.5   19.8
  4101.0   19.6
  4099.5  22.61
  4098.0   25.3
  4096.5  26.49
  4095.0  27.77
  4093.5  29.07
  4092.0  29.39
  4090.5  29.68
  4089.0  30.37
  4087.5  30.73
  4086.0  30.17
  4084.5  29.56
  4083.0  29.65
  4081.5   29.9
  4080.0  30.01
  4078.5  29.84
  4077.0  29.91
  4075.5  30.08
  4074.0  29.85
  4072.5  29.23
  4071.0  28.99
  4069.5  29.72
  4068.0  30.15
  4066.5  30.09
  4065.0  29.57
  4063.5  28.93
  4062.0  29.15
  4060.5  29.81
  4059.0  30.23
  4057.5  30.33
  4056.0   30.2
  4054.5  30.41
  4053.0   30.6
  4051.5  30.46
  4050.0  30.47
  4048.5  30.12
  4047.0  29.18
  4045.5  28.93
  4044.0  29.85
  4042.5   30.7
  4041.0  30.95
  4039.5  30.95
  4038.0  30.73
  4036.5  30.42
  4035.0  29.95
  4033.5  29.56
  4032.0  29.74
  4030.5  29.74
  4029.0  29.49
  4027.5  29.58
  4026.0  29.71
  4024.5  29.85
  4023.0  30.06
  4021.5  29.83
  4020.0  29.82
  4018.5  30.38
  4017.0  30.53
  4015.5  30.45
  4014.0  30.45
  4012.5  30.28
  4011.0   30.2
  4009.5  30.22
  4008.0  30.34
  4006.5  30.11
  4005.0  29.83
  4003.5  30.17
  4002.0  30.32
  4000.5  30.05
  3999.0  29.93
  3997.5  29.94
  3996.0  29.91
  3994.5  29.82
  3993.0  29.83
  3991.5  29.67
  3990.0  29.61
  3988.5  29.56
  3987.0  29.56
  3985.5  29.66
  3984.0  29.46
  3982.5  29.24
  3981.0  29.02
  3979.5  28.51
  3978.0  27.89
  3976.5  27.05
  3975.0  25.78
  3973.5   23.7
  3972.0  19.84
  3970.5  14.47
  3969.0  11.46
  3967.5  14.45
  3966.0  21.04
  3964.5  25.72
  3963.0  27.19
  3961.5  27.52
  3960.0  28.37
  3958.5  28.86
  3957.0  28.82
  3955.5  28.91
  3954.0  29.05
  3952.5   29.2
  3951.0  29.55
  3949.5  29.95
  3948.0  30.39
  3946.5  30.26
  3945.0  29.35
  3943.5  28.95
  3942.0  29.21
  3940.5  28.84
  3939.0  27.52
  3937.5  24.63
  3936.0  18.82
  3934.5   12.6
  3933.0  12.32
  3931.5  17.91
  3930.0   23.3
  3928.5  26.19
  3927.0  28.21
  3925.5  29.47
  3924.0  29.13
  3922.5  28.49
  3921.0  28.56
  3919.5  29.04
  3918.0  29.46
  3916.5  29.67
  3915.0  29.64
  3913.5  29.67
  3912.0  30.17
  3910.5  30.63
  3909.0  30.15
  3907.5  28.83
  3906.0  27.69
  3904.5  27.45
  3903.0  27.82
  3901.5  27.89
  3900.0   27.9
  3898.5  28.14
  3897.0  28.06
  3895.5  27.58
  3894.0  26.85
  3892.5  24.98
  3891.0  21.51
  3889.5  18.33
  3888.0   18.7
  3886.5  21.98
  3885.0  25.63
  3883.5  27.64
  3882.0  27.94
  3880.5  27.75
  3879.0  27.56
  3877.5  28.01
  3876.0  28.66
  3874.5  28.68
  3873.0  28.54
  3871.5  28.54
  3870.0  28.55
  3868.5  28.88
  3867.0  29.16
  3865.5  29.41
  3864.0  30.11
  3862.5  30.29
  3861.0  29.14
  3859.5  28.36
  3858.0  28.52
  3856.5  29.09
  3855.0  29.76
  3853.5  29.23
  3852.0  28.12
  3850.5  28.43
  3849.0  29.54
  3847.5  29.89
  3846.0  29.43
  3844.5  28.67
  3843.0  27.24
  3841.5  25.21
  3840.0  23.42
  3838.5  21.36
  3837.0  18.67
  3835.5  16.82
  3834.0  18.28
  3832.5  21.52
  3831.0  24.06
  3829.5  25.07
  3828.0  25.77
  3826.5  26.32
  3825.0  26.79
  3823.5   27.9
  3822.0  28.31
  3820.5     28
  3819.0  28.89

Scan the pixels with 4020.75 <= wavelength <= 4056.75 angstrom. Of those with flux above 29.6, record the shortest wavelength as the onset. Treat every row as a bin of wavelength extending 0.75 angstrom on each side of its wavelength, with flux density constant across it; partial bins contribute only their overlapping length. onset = 4021.5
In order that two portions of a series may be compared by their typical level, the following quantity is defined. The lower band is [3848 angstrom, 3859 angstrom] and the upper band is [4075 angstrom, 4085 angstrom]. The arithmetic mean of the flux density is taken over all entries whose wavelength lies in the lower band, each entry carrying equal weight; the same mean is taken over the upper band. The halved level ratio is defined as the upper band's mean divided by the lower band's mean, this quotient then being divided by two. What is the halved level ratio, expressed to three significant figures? 0.515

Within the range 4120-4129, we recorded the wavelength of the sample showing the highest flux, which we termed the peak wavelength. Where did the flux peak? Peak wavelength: 4123.5 angstrom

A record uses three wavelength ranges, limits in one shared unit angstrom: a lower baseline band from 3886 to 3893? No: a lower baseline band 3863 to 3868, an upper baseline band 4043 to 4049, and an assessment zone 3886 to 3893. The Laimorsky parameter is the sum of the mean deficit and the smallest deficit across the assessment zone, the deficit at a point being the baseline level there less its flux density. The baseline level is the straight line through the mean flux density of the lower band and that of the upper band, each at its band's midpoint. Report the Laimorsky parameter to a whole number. 13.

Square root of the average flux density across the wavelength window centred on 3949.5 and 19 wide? 5.42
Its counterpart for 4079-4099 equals 5.39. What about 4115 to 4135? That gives 5.44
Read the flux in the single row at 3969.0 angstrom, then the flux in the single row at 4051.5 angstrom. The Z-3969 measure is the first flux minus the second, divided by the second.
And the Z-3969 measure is -0.62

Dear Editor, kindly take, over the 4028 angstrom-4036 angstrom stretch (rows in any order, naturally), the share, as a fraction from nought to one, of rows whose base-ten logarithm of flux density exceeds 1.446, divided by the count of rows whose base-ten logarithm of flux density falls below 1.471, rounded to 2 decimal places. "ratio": 0.50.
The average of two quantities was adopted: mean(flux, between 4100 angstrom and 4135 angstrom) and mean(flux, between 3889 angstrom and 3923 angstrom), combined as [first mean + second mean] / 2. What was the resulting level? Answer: 27.9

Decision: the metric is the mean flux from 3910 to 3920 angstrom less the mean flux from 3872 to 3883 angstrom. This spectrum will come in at 1.6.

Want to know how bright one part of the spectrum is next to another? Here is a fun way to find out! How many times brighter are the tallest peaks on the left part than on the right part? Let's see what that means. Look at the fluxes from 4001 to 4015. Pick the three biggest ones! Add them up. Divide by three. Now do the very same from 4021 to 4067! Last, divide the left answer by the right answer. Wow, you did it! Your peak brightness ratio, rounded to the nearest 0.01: 0.98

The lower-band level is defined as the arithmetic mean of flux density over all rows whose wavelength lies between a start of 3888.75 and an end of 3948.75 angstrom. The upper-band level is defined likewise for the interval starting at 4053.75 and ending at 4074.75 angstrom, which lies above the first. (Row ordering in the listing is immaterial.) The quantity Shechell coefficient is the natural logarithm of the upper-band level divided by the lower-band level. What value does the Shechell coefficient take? 0.111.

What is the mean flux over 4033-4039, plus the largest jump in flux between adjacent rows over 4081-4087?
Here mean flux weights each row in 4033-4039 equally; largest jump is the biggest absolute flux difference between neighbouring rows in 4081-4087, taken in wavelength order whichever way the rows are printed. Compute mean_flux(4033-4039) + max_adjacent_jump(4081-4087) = 31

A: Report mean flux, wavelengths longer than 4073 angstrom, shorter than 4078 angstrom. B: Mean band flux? 30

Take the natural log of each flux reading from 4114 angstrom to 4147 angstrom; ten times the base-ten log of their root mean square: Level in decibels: 5.30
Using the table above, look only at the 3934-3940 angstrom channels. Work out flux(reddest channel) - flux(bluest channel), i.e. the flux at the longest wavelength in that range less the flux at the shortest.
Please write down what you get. 15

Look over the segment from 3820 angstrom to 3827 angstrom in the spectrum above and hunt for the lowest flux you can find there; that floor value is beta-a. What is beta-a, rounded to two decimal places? 26.32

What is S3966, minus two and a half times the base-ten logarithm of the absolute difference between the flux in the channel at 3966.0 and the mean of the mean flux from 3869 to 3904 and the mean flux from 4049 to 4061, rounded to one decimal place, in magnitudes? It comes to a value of -2.2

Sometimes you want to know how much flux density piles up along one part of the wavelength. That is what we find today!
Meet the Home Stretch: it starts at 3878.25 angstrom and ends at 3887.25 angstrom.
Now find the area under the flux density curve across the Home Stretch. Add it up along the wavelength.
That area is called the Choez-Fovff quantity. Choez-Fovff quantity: 238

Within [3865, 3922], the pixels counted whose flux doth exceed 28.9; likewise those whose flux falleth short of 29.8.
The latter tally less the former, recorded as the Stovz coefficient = 25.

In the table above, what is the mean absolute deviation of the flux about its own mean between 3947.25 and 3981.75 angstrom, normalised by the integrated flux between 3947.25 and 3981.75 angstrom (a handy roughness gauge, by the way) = 0.0048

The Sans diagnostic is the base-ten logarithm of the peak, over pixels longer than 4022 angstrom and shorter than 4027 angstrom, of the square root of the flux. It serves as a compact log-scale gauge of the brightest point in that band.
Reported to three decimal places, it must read 0.739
